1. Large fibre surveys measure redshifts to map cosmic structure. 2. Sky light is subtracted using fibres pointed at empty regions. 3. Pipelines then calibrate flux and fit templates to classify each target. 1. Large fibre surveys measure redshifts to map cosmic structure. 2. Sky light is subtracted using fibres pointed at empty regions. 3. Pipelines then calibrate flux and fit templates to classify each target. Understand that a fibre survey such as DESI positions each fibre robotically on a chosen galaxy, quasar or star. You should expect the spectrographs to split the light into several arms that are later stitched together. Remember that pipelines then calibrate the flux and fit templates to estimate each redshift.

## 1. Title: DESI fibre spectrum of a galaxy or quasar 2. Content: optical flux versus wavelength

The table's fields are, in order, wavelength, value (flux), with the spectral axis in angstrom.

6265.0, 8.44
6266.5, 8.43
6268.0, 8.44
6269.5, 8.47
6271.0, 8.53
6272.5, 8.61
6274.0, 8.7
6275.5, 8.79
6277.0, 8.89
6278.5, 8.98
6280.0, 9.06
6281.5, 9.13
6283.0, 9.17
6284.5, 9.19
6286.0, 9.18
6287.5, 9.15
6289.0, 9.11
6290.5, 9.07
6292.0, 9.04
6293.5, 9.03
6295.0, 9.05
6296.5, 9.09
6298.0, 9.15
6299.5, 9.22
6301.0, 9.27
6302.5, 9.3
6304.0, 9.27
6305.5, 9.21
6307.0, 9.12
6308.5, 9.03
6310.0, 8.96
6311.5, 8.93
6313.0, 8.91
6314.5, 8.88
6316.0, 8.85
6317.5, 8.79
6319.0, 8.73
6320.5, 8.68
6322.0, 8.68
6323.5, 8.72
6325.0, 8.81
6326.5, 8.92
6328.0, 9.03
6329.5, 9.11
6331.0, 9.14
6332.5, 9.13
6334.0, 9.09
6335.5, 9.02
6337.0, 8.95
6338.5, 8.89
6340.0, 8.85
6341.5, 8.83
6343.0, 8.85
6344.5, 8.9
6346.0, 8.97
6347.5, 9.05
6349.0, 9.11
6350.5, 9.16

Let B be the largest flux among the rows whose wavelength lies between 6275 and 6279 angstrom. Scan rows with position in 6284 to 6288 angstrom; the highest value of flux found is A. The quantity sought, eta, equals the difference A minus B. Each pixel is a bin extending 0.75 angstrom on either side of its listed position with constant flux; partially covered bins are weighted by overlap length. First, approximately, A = 9.19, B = 8.98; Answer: 0.2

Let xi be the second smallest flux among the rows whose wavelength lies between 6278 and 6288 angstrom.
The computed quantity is 9.06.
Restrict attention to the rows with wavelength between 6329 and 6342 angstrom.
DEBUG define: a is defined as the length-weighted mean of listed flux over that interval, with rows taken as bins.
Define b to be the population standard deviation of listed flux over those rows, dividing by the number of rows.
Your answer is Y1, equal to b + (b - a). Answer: -8.77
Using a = 9.00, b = 0.117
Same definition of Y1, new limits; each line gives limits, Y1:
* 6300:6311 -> -8.92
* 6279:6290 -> -9.05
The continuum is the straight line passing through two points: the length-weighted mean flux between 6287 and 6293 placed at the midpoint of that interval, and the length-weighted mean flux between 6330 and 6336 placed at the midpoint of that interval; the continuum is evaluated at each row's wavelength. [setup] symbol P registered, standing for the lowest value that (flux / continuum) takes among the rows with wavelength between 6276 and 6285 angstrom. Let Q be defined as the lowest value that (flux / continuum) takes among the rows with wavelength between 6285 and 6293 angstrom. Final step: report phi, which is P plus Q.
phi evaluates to 1.97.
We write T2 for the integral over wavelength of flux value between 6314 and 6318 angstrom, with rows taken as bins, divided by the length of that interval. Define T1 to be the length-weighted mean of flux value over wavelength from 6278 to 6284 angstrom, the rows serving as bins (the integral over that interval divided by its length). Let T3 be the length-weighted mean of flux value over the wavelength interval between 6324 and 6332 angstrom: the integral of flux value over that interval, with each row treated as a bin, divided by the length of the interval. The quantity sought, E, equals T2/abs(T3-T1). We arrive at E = 92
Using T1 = 9.09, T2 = 8.84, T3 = 9.00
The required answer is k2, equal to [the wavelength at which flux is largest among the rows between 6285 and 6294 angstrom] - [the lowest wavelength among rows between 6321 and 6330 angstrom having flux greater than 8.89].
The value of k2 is -40.5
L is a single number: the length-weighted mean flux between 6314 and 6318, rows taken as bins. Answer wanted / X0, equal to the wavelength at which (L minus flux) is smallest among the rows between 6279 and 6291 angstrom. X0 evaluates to 6284.5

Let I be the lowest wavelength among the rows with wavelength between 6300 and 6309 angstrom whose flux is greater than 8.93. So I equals 6301.0 angstrom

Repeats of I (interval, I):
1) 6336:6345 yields 6337.0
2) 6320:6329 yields 6328.0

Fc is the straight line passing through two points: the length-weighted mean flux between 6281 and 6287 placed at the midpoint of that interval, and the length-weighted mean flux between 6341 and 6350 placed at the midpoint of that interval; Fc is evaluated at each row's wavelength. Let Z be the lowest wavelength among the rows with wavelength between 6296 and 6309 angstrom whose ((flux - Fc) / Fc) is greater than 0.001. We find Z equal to 6298.0 angstrom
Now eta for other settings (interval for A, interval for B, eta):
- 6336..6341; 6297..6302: -0.3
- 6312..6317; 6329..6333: -0.2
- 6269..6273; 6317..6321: -0.2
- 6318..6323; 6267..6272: 0.2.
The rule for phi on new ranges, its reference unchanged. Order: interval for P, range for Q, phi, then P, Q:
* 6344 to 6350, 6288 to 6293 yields 1.97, 0.978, 0.995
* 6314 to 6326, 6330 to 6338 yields 1.94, 0.954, 0.984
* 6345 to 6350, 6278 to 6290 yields 1.97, 0.985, 0.988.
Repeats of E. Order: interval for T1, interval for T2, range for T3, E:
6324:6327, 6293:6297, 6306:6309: 37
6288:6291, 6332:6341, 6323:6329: 43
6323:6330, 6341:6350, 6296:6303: 31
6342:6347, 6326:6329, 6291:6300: 49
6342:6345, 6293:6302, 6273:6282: 221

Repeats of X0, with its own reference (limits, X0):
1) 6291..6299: 6298.0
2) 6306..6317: 6307.0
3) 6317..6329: 6328.0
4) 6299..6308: 6302.5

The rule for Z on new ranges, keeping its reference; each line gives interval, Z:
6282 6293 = 6284.5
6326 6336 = 6328.0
